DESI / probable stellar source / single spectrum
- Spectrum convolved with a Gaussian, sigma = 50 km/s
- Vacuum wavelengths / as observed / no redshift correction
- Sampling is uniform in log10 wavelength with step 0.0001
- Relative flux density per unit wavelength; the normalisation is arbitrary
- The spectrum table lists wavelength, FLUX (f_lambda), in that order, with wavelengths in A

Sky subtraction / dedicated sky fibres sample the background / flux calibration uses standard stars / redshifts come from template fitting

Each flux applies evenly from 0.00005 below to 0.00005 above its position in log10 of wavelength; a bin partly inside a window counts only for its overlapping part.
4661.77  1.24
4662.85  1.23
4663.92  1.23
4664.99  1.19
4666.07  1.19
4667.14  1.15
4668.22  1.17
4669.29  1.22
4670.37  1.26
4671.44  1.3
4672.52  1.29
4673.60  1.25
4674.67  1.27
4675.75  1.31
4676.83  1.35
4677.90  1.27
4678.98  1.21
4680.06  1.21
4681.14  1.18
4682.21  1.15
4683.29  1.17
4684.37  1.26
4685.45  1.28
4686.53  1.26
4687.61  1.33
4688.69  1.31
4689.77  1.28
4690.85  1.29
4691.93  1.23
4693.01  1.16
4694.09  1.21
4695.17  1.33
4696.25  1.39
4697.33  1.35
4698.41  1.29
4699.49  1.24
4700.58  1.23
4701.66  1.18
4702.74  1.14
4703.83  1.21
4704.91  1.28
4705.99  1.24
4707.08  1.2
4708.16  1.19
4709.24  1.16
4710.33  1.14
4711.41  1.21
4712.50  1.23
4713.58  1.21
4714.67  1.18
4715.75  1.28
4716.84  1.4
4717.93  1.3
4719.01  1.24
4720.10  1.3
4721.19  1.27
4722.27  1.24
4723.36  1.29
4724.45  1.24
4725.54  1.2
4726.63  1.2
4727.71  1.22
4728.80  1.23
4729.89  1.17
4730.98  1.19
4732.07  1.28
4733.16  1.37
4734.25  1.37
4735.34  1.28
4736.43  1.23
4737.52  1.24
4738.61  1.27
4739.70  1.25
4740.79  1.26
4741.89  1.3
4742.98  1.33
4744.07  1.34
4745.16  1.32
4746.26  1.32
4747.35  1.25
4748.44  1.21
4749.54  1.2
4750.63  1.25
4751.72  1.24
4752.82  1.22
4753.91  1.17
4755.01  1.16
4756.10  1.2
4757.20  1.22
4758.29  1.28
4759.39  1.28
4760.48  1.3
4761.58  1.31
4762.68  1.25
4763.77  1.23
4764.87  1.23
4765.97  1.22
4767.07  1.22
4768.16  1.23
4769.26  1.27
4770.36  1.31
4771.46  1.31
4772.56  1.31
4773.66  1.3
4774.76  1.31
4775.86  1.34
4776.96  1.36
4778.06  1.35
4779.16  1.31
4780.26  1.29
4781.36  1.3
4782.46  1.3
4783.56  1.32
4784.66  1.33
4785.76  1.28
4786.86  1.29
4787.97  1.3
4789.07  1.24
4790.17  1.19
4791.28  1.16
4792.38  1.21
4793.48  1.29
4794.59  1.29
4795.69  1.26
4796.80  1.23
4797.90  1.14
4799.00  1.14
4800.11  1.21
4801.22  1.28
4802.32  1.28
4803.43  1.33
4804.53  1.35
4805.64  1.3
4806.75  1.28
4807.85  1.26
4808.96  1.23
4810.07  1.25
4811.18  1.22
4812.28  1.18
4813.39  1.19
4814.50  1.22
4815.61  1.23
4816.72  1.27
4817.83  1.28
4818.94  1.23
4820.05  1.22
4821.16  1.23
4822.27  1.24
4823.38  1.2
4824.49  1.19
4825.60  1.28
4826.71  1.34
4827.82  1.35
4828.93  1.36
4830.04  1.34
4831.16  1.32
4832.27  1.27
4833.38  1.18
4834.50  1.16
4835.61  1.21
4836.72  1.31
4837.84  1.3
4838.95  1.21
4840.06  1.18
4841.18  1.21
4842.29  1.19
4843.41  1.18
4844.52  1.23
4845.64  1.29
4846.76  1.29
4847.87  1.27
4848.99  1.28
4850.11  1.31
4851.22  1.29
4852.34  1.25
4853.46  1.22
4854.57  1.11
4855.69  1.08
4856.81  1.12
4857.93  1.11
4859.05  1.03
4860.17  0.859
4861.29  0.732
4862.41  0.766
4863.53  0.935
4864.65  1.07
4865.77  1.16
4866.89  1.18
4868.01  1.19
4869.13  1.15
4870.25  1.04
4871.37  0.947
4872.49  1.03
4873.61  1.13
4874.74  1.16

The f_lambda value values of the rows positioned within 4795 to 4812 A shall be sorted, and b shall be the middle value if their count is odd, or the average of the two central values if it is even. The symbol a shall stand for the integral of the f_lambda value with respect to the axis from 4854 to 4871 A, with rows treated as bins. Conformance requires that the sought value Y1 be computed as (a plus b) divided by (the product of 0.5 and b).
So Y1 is 29.9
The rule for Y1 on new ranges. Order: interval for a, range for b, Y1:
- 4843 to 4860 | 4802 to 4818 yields 34.3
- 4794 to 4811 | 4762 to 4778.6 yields 34.8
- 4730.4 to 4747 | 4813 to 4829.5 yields 36.8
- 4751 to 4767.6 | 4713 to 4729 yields 35.1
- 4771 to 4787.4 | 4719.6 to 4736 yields 36.8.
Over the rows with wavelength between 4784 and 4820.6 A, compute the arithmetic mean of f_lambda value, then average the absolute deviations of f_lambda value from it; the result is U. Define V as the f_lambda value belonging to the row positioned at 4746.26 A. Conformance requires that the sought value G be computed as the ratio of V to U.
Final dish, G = 30.4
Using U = 0.043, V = 1.32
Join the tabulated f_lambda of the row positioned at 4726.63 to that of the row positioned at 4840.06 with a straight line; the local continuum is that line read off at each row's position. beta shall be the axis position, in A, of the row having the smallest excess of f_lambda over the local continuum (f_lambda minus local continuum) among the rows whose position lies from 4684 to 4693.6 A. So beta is 4693.01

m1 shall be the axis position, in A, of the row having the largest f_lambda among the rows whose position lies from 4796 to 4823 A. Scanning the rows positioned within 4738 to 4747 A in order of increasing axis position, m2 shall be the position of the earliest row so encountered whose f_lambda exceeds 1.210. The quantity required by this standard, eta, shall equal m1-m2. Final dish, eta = 65.9 A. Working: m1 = 4804.53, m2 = 4738.61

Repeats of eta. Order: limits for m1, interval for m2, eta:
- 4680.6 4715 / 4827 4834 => -131.6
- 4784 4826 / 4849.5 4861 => -45.6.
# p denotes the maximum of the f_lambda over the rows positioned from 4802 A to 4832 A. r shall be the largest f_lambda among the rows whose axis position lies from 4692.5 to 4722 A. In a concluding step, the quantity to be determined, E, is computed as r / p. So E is 1.03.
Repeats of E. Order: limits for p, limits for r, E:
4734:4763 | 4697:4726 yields 1.02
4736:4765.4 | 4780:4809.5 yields 1.01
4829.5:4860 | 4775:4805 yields 1.01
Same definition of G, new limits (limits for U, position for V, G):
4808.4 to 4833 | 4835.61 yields 26.5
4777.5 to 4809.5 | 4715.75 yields 27.9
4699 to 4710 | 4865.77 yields 35.2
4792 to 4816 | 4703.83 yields 27.4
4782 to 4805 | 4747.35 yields 24.1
